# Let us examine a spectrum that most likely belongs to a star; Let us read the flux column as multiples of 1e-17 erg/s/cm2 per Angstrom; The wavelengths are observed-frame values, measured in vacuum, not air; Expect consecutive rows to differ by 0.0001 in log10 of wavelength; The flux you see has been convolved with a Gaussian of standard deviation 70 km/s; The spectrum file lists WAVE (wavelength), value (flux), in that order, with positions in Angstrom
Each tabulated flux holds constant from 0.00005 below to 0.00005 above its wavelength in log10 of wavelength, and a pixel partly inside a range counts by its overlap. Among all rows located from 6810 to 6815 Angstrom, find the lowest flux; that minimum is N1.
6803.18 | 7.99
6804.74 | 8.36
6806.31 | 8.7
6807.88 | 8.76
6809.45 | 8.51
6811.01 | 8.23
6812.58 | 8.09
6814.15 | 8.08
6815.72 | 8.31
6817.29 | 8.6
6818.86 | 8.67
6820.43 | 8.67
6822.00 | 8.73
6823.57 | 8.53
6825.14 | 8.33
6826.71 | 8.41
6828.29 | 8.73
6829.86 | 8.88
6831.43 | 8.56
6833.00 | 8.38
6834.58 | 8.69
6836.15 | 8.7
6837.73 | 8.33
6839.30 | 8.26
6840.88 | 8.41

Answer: 8.08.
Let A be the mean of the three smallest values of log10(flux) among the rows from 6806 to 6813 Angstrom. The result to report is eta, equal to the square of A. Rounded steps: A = 0.918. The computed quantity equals 0.842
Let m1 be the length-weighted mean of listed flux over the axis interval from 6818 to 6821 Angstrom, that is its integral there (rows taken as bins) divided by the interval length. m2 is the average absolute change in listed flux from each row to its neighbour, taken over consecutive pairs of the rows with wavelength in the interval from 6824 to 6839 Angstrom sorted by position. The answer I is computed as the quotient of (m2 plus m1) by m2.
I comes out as 41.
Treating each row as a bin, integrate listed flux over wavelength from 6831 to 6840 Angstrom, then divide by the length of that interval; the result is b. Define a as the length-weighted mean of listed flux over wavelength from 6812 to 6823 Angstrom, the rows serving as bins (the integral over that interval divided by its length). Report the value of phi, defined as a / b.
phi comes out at 1.00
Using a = 8.46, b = 8.49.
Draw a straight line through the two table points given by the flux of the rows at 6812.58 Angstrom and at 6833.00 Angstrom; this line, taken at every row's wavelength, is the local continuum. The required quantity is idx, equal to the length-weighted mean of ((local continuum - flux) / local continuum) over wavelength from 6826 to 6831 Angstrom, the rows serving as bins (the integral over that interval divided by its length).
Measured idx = -0.042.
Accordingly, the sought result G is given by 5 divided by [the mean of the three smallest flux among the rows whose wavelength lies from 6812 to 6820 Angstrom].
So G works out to 0.613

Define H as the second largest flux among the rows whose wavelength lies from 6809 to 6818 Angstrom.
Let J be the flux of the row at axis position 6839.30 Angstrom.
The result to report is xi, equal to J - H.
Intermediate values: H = 8.51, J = 8.26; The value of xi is -0.25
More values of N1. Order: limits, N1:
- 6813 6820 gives 8.08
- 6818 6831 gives 8.33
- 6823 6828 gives 8.33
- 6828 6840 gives 8.26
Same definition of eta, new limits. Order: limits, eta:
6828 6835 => 0.868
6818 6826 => 0.865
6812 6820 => 0.831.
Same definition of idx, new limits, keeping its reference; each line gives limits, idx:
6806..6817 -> -0.038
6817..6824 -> -0.054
